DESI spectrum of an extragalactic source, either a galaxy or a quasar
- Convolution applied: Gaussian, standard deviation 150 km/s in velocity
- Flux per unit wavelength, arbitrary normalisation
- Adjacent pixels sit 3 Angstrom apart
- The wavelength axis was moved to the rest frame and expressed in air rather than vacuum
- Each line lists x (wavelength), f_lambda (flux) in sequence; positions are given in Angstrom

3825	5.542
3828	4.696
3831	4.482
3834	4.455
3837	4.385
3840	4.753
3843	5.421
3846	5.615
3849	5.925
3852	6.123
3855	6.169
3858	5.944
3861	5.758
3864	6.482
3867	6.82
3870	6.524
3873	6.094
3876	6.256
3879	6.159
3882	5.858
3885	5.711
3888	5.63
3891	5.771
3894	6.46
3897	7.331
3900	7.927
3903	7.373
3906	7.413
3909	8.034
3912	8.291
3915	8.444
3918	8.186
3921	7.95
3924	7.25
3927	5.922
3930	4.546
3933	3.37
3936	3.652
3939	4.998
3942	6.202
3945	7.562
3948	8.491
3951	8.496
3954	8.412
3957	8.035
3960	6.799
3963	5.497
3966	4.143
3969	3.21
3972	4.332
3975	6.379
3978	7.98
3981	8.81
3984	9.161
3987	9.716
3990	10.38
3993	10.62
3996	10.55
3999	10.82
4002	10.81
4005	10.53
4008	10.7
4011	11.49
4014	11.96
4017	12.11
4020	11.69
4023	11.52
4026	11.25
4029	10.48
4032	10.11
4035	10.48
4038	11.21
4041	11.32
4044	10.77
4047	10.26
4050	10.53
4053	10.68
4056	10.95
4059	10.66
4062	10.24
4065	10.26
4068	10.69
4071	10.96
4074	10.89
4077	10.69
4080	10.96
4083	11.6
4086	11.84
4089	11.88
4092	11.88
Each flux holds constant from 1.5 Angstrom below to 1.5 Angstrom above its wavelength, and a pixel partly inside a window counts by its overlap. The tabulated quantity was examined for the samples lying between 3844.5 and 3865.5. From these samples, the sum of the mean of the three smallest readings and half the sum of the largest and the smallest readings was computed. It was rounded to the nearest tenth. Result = 11.8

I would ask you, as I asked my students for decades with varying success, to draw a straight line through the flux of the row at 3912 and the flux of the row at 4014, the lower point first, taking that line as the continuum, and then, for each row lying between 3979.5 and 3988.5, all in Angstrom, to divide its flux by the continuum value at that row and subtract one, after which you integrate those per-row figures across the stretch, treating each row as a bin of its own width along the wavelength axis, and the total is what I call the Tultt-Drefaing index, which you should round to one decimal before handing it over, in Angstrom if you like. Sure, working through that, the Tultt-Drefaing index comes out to -1.4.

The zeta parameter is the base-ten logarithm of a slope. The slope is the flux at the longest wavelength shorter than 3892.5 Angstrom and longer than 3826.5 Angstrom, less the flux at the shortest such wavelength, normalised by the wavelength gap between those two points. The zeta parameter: -1.8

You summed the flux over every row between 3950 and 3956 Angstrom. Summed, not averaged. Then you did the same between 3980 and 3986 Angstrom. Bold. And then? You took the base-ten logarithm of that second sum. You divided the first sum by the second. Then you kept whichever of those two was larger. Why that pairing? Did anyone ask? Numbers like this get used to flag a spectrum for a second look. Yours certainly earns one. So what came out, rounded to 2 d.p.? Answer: 1.25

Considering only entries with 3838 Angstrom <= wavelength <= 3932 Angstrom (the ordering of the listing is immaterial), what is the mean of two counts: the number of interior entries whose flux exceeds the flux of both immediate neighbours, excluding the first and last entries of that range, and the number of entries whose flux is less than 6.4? 11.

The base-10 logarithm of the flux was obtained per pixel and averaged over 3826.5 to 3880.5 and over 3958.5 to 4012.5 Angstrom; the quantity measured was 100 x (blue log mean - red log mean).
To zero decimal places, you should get -15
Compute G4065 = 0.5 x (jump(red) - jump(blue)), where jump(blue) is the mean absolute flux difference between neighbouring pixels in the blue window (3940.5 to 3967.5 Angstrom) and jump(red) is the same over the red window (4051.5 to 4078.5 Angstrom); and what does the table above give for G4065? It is -0.29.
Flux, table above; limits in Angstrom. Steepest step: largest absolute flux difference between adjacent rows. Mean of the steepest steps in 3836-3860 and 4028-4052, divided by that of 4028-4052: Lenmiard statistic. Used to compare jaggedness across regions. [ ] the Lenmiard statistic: 1.0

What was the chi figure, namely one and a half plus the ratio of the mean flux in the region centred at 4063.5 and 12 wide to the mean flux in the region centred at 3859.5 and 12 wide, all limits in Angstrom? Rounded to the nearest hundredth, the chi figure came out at 3.22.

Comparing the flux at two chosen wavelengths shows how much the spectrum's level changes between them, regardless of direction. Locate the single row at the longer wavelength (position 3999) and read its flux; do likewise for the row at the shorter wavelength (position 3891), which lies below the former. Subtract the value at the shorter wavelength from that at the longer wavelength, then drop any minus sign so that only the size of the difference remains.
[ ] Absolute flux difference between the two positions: 5.0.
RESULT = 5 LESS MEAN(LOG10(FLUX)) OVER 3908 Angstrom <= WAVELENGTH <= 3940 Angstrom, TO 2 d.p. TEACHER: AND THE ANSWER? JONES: 4.21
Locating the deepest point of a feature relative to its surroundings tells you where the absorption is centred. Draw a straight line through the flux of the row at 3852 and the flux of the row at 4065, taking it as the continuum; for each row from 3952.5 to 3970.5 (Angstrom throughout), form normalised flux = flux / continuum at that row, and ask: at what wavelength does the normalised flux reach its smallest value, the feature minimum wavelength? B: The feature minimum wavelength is 3969 Angstrom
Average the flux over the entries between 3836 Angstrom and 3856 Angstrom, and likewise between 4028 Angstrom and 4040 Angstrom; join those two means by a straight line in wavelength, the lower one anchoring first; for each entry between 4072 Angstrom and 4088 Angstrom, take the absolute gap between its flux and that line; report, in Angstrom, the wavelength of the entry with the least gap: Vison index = 4086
